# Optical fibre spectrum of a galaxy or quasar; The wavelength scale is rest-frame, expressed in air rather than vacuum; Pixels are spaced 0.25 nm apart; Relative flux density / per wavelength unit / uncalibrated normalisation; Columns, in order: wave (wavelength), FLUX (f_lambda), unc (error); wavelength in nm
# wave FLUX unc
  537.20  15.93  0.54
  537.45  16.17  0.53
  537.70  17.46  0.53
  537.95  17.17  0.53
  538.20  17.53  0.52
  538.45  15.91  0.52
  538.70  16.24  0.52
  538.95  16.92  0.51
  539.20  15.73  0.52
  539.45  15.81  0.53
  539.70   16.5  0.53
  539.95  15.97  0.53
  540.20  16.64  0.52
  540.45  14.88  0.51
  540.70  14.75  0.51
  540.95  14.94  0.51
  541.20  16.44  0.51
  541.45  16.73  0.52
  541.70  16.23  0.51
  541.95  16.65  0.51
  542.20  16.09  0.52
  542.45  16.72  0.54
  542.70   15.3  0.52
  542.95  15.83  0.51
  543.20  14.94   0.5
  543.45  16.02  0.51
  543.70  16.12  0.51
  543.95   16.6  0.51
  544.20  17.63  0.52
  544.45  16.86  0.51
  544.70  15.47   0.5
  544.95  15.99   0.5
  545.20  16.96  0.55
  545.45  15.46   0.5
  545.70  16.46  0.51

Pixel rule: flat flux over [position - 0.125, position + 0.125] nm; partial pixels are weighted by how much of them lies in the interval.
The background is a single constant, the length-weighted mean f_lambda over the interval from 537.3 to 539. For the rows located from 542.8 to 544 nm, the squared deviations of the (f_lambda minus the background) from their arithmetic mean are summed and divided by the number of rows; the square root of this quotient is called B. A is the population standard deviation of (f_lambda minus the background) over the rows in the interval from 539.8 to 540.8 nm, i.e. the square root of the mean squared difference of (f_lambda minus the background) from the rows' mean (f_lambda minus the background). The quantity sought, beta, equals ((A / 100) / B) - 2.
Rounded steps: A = 0.78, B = 0.54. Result -1.986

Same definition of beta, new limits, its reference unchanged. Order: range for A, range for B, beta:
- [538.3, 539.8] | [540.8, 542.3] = -1.993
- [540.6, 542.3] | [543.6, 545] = -1.989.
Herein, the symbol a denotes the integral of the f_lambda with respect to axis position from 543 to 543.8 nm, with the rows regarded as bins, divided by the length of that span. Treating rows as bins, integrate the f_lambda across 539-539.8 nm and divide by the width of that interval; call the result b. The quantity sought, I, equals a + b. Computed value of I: 31.8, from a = 15.69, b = 16.1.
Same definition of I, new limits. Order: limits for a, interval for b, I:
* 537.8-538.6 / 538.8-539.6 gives 33.0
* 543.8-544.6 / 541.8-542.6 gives 33.4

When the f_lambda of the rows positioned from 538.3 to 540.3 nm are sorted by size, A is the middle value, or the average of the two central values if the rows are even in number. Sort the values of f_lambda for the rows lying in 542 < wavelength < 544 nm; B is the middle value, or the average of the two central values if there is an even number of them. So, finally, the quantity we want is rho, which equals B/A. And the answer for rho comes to 1.00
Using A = 16.1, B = 16.1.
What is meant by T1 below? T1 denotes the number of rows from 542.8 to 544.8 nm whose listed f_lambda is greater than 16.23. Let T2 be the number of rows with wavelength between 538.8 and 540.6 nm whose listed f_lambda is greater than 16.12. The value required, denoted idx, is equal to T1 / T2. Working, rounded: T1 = 3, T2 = 3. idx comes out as 1.0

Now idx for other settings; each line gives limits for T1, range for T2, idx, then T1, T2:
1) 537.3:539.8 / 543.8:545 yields 2.0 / 6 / 3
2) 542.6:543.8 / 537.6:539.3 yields 0.0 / 0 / 5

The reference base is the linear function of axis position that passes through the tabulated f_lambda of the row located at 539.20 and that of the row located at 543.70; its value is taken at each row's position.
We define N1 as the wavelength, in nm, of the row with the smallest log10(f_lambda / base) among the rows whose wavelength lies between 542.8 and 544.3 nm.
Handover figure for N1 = 543.20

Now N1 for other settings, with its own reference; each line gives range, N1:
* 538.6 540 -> 539.20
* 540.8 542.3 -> 540.95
